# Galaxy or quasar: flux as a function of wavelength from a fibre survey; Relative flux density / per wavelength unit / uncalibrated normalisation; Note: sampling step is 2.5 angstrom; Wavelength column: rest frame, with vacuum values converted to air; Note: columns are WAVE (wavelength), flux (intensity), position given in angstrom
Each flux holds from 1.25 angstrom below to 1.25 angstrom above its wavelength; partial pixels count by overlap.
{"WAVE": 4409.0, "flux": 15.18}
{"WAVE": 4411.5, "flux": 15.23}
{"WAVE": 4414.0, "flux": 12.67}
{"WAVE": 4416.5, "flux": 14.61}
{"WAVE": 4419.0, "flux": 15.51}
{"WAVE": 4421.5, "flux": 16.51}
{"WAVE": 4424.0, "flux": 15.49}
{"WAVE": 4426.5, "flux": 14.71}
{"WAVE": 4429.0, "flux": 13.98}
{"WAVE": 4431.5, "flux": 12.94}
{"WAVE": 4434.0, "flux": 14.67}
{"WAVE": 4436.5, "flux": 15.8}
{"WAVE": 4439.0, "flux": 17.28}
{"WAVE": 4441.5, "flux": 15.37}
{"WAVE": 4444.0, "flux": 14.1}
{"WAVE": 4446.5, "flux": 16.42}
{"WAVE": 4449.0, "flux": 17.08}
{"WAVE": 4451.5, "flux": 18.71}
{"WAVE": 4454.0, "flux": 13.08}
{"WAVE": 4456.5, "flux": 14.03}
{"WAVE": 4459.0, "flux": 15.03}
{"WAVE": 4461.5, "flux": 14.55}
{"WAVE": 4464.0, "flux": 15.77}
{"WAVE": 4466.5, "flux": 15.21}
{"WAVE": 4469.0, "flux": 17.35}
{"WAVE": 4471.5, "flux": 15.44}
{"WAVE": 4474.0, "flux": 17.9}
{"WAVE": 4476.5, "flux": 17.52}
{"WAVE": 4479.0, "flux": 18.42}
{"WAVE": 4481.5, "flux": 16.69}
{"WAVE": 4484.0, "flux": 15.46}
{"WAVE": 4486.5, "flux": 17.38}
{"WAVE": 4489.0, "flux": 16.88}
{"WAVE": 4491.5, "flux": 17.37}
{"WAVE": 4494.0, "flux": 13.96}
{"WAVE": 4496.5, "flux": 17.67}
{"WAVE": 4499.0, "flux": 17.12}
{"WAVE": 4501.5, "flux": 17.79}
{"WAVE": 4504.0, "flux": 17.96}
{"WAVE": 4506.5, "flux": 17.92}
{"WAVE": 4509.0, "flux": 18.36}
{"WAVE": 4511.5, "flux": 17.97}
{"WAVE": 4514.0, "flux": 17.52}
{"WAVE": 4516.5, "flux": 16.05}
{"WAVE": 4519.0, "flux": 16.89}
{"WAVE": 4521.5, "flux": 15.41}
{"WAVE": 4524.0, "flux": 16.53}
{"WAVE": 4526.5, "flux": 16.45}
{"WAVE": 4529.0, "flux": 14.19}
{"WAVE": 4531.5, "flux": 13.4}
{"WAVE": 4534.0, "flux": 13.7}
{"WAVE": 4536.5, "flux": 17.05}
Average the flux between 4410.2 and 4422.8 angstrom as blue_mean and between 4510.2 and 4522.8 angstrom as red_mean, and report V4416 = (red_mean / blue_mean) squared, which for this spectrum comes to 1.27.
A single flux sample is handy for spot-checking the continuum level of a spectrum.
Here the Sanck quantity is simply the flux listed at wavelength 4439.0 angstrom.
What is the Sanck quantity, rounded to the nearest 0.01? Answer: 17.28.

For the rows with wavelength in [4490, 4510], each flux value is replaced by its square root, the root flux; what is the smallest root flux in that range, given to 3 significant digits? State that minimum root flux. 3.74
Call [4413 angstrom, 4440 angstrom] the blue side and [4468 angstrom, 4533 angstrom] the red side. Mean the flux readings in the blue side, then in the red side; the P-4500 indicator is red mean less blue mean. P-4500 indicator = 1.8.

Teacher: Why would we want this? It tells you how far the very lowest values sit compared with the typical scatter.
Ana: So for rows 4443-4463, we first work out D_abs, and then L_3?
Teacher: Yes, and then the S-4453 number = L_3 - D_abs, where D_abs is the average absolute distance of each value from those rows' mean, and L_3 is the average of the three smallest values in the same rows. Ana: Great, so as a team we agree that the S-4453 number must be 12.2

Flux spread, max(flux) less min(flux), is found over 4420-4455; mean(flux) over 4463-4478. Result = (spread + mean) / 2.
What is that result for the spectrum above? 11.2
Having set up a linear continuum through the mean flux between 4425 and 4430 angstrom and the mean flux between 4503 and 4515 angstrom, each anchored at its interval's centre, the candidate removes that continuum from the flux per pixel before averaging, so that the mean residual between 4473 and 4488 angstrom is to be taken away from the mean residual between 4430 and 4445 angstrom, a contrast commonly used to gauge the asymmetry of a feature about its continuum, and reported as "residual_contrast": -0.3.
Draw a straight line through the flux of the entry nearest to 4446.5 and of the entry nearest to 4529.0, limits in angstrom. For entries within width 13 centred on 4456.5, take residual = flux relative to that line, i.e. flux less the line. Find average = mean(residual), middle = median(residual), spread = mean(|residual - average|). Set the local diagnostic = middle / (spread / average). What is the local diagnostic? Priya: 1.1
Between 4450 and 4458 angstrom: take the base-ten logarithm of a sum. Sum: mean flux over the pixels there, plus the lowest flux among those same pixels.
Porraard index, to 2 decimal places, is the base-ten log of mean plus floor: 1.45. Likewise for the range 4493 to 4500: 1.48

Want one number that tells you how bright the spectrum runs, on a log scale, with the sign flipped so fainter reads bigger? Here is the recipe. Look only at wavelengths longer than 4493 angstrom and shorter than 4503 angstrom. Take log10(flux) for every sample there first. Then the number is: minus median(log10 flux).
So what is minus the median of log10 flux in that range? -1.24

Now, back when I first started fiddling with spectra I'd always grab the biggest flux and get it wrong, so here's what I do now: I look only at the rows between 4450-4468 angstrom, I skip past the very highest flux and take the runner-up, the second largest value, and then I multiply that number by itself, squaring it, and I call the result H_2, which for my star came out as 249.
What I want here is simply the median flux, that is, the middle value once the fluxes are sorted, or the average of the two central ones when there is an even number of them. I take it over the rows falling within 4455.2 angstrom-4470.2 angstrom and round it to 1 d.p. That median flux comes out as 15.1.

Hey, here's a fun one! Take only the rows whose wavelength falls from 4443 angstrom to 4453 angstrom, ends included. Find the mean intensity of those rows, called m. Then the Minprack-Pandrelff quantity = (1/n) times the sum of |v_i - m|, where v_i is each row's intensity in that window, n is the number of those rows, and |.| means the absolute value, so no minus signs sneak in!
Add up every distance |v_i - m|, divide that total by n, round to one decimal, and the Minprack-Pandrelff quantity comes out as 1.3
